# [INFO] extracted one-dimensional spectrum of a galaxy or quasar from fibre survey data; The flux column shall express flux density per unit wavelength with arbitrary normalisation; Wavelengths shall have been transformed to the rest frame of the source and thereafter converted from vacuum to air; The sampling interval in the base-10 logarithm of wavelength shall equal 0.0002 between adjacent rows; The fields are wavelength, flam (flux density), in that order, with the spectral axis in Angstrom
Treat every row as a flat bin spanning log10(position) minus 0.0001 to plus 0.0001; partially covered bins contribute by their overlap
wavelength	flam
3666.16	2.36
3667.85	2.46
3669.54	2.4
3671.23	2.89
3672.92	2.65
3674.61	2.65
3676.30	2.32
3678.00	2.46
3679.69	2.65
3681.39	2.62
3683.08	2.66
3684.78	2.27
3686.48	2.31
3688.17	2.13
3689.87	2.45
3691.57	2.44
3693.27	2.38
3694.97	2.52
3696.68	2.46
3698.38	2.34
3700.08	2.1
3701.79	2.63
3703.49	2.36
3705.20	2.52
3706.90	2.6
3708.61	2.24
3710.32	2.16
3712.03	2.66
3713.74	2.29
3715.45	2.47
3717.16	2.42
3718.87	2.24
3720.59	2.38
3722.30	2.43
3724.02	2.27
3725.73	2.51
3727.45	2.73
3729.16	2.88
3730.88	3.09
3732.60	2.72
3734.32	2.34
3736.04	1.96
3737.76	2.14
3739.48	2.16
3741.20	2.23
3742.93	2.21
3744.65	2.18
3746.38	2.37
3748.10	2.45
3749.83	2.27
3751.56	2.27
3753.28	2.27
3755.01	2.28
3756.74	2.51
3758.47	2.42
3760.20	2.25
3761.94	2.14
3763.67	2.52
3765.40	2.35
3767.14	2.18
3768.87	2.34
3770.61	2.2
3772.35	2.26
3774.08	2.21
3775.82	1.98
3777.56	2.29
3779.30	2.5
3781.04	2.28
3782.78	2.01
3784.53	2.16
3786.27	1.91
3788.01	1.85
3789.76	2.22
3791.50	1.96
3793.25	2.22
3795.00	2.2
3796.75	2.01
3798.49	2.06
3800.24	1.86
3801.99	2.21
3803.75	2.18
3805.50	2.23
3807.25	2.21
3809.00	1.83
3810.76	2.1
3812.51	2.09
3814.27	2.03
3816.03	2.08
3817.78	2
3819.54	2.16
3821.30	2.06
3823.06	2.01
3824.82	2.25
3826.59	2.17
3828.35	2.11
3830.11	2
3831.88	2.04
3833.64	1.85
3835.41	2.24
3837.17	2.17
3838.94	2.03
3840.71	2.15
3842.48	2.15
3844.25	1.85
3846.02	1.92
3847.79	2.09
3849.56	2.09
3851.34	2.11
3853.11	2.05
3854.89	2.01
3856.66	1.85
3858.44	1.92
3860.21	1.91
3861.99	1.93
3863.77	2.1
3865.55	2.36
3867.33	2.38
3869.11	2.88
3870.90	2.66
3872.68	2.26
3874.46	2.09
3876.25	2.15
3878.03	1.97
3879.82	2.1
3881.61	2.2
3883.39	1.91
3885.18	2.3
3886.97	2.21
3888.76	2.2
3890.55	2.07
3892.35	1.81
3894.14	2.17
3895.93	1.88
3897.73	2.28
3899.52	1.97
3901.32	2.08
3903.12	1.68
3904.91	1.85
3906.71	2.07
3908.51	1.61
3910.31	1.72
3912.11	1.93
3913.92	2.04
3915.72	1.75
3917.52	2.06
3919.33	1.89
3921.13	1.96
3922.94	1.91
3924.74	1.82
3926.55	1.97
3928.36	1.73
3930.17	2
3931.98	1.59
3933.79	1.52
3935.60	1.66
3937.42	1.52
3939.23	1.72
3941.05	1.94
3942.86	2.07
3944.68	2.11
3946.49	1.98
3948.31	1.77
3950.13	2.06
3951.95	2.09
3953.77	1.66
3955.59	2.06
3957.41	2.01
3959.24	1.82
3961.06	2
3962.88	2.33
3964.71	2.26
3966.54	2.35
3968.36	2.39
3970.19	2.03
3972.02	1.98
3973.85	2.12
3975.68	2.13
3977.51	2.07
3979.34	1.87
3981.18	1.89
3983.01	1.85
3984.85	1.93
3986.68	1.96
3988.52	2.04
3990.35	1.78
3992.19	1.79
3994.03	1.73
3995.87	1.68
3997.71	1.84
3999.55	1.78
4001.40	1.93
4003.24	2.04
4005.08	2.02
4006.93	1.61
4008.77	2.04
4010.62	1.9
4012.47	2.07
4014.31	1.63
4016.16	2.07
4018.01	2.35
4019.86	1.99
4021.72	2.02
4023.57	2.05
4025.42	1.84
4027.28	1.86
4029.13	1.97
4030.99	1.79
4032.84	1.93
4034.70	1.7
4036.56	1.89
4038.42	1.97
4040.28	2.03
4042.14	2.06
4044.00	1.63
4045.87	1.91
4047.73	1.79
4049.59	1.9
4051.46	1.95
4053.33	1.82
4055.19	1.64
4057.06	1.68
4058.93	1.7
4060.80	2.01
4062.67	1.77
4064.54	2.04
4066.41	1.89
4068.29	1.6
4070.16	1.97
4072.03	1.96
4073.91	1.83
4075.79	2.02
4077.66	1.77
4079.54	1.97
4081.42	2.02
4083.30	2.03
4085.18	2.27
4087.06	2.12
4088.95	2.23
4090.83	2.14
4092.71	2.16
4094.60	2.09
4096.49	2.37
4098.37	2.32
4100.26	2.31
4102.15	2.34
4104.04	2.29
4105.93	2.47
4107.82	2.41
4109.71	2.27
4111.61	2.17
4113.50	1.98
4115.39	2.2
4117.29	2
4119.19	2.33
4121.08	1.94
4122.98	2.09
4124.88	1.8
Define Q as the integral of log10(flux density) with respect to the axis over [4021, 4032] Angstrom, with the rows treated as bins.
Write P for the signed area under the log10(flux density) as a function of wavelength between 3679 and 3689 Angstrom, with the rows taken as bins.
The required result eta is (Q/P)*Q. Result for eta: 2.5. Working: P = 3.85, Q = 3.11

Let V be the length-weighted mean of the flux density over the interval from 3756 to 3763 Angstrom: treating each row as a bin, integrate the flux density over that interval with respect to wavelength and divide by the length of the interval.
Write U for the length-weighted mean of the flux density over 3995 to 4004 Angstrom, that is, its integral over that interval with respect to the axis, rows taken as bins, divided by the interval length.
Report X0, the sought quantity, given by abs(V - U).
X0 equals 0.48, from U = 1.85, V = 2.33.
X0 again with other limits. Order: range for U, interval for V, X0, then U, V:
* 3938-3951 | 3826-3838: 0.14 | 1.94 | 2.08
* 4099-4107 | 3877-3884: 0.30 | 2.35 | 2.05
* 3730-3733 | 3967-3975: 0.79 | 2.93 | 2.14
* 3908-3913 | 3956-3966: 0.33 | 1.76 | 2.09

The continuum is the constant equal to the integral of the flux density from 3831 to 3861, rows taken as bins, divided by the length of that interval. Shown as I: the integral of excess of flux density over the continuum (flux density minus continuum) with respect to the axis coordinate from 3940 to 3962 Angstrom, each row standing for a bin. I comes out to -1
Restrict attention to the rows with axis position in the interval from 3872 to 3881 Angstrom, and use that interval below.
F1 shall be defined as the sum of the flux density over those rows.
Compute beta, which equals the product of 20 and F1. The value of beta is 211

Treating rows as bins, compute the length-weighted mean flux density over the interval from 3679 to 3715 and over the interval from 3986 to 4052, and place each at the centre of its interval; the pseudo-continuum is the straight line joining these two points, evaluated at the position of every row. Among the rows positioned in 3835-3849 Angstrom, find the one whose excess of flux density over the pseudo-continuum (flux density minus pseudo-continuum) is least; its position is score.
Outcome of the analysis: 3844.25 Angstrom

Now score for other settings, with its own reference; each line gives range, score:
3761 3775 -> 3761.94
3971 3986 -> 3983.01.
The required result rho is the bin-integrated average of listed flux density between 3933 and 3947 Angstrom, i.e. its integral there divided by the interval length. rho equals 1.81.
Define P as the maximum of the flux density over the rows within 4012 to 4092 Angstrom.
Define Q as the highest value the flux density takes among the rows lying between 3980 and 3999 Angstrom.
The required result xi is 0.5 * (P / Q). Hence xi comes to 0.58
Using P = 2.35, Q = 2.04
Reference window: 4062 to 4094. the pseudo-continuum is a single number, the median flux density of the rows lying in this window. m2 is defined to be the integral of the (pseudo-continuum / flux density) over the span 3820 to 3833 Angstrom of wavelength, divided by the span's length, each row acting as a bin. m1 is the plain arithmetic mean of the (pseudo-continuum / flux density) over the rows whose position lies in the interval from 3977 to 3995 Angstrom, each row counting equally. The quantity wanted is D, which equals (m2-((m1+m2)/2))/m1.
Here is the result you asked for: -0.05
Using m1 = 1.07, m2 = 0.97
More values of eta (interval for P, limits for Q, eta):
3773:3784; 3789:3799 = 2.8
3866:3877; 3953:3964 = 2.6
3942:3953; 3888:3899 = 3.6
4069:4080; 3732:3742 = 4.0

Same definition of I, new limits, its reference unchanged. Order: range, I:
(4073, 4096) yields 1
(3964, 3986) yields 1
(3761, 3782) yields 5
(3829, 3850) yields 0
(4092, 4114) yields 5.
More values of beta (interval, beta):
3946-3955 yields 191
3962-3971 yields 227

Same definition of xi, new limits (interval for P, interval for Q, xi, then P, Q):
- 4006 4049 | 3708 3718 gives 0.44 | 2.35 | 2.66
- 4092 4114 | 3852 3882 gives 0.43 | 2.47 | 2.88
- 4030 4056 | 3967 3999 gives 0.43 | 2.06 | 2.39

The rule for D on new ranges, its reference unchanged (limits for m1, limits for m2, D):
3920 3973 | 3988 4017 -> 0.02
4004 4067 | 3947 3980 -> -0.04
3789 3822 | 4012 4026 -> 0.03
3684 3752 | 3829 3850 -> 0.08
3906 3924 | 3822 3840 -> -0.05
